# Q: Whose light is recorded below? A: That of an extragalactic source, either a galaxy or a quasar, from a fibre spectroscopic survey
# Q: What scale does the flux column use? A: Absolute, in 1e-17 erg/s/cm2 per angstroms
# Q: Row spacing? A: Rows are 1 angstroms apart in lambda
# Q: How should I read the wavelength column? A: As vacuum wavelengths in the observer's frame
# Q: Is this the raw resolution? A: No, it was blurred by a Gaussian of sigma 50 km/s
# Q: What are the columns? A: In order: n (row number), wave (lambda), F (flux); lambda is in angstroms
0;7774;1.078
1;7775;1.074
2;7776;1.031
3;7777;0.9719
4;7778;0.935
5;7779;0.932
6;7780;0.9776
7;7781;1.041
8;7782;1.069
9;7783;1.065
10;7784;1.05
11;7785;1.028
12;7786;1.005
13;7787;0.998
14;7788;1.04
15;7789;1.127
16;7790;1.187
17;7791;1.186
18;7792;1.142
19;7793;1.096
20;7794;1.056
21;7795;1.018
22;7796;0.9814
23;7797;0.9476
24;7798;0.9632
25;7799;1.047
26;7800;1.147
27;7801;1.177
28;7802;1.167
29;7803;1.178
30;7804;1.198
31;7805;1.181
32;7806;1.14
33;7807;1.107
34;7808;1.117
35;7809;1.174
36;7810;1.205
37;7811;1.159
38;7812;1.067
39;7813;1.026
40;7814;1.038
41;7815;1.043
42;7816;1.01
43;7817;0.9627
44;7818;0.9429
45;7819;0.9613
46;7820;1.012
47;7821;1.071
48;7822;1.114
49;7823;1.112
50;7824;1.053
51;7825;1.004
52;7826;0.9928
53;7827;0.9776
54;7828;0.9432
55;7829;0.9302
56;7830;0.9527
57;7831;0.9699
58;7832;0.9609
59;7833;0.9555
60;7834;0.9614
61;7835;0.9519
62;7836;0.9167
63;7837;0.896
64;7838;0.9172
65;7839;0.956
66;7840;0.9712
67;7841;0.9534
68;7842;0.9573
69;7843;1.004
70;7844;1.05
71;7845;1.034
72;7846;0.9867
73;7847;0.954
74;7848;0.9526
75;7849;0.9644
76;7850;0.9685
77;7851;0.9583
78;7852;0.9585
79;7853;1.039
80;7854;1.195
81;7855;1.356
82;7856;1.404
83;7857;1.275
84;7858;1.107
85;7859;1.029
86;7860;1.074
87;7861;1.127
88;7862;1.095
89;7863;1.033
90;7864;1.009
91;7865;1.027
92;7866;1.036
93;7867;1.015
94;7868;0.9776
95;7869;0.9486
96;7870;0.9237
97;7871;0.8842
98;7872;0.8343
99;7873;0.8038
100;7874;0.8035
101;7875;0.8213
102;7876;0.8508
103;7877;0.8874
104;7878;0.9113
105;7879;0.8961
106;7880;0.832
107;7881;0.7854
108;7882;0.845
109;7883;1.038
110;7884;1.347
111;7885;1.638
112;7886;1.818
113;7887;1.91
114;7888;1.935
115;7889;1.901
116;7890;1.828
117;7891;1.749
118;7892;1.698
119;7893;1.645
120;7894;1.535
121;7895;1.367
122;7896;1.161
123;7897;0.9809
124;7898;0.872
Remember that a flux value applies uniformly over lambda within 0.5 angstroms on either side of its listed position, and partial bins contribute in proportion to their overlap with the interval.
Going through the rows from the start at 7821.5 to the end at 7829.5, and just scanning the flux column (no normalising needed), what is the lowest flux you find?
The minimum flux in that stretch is 0.9302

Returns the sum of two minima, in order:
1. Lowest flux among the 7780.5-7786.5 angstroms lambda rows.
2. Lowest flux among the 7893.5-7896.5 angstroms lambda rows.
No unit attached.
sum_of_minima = 2.17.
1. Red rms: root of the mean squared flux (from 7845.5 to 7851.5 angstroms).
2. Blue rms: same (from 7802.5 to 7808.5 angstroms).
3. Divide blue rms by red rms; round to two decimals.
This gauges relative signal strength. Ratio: 1.20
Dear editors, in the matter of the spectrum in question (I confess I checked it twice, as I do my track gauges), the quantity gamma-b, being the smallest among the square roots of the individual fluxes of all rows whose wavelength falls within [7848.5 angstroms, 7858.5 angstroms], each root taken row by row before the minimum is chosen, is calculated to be 0.98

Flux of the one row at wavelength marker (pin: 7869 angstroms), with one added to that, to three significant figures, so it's 1.95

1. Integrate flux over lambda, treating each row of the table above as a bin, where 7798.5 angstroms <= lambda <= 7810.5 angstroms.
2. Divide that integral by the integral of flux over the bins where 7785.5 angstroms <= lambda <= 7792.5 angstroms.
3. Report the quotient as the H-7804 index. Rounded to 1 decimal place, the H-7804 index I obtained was 1.8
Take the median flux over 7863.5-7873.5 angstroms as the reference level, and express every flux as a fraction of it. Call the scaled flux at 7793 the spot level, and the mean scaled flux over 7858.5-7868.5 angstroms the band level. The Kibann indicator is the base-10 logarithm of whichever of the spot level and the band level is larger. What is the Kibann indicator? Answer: 0.056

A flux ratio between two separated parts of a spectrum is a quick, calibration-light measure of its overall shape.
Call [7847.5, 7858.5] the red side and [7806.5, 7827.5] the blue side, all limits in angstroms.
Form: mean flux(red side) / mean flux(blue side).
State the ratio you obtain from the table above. 1.05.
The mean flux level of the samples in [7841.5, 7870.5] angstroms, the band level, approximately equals 1.05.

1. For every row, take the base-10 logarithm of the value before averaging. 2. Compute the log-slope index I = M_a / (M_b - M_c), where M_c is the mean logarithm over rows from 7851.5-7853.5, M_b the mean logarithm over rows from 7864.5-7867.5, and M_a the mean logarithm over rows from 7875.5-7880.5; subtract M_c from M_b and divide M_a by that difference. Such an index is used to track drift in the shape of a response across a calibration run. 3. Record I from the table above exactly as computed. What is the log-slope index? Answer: -4.8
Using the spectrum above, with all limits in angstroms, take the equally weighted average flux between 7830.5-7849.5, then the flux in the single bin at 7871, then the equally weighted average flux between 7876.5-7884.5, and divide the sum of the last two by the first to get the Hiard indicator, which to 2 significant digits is 1.9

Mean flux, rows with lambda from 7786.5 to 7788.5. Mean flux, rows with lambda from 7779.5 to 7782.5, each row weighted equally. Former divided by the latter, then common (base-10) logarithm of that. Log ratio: -0.004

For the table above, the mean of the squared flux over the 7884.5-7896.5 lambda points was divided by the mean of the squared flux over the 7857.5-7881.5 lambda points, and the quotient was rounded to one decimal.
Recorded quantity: 3.2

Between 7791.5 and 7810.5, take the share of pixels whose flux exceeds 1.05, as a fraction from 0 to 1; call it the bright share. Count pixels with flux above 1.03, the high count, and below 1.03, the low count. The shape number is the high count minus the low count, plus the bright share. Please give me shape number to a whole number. 12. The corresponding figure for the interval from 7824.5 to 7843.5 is -19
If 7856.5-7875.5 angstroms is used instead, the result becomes -5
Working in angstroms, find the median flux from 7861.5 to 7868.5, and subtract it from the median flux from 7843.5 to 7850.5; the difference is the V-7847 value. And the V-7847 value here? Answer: -0.06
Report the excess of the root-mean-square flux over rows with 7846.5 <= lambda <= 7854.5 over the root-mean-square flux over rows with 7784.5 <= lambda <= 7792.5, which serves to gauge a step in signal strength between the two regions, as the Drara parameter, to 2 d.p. -0.09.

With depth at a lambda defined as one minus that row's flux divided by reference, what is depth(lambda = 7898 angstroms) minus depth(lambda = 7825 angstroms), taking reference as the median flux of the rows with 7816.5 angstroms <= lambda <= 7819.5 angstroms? 0.14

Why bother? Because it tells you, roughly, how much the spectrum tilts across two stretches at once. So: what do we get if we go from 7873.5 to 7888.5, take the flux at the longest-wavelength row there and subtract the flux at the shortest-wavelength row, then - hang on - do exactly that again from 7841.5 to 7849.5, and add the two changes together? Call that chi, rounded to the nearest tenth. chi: 1.1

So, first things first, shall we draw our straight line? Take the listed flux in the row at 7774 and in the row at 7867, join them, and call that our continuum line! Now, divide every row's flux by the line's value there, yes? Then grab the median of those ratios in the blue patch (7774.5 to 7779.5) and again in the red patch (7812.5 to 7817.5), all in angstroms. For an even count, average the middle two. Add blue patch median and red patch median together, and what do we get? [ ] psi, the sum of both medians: 1.88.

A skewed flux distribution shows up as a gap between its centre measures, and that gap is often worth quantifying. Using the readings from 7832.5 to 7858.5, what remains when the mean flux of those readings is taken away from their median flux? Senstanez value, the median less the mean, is -0.062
